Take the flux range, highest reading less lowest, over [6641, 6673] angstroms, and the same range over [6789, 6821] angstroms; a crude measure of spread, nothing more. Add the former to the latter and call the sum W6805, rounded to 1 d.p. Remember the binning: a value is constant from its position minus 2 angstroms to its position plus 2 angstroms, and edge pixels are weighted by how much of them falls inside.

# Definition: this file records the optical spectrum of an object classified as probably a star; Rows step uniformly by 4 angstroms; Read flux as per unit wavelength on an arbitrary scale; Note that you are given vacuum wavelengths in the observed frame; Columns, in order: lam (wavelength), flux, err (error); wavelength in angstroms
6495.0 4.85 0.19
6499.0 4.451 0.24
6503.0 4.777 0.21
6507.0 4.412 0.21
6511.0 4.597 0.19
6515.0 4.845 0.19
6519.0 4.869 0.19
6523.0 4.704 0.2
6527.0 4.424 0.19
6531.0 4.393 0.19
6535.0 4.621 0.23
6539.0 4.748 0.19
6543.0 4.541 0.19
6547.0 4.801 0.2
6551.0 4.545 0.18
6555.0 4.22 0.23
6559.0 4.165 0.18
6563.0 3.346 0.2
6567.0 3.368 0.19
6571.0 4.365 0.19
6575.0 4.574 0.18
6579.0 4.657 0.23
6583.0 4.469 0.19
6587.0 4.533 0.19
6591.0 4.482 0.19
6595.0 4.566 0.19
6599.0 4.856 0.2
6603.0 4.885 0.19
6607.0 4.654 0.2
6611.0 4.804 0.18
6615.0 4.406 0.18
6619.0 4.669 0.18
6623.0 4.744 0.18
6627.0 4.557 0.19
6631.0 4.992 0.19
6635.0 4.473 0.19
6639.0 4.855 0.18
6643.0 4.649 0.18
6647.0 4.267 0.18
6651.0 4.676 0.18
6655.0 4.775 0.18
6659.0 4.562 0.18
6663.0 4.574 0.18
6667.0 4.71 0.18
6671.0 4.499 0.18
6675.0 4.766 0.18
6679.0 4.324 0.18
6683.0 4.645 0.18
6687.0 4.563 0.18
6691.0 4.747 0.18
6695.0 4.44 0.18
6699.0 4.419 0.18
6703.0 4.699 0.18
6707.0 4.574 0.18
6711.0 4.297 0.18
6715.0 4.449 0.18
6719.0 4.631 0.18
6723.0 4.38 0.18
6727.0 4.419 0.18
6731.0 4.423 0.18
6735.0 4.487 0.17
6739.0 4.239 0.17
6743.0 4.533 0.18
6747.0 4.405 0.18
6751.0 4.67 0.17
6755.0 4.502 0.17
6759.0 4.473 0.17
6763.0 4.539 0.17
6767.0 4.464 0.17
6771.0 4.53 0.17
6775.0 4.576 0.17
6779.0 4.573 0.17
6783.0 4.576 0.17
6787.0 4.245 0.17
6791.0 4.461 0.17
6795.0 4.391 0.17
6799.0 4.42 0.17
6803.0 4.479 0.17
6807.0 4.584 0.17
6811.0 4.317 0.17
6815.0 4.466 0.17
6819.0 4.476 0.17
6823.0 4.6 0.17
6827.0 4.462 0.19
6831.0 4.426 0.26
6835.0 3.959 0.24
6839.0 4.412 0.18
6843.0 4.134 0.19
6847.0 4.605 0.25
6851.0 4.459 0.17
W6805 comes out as 0.8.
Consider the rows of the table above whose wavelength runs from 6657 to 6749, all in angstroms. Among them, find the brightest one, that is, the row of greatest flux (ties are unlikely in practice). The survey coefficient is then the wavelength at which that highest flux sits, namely 6675.0 angstroms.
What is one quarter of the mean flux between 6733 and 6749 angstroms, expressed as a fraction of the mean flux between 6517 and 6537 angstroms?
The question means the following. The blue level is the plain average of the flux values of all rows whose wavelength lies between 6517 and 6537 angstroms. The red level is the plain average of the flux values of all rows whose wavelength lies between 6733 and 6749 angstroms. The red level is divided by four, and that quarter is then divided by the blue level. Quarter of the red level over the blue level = 0.240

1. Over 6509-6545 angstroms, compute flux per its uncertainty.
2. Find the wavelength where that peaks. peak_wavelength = 6519.0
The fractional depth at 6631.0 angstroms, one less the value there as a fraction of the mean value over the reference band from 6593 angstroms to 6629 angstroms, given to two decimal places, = -0.07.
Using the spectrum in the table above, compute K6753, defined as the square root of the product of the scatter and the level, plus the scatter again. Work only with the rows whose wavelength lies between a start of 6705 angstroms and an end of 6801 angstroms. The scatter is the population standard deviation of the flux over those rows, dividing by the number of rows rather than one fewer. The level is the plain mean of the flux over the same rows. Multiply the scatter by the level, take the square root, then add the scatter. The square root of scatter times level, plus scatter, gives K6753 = 0.81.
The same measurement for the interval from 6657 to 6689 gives 0.89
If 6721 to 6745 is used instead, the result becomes 0.73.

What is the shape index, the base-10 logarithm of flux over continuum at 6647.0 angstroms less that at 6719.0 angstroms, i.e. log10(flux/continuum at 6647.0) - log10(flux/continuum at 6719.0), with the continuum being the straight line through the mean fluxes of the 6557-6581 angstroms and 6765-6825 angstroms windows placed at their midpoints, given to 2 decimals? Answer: -0.02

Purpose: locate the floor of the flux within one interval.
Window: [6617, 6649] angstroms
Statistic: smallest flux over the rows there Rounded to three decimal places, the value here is 4.267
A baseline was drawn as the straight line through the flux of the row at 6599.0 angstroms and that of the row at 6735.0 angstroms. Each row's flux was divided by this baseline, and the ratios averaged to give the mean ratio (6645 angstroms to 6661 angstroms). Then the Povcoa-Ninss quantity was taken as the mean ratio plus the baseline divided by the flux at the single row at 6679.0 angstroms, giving 2.04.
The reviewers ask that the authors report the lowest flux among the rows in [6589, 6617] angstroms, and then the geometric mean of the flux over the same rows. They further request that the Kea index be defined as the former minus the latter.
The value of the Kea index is -0.26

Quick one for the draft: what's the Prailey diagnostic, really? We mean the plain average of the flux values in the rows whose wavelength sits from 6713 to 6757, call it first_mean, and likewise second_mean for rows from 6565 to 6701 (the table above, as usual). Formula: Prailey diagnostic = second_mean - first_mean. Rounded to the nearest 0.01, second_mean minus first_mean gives 0.11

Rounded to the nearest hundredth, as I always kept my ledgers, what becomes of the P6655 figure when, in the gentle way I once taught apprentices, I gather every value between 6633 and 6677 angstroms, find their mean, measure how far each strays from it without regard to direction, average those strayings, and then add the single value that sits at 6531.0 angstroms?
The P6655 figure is 4.52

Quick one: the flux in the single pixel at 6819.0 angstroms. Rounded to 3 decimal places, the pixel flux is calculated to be 4.476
